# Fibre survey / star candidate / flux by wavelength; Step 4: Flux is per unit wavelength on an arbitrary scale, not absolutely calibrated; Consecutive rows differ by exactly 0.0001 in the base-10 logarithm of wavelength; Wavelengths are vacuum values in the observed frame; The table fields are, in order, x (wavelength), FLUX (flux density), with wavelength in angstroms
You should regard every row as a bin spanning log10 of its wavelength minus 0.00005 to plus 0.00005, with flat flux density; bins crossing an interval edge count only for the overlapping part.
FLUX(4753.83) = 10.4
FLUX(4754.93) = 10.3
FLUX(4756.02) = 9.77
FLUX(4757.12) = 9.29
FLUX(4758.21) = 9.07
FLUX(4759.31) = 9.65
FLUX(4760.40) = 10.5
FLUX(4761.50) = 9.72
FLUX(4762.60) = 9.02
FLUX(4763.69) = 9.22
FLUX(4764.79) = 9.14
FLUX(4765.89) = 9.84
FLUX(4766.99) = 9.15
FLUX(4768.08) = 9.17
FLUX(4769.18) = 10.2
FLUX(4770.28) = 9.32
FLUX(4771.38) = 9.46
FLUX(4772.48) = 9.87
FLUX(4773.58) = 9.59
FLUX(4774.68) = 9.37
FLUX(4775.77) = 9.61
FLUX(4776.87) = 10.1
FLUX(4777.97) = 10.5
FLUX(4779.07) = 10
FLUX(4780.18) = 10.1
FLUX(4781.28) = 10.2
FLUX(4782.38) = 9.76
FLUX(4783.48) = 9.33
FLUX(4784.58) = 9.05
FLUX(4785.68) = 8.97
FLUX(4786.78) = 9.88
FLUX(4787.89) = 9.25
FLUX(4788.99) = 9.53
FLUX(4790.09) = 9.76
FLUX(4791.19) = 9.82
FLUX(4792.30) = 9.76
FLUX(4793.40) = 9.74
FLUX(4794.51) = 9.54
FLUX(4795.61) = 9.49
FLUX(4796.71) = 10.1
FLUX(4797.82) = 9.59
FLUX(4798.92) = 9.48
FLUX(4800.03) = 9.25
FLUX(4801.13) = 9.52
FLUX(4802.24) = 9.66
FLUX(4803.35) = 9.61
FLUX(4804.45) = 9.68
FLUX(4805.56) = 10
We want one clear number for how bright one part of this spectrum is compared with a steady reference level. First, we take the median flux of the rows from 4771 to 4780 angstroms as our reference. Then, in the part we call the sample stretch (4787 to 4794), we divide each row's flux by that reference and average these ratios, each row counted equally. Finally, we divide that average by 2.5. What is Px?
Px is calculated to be 0.396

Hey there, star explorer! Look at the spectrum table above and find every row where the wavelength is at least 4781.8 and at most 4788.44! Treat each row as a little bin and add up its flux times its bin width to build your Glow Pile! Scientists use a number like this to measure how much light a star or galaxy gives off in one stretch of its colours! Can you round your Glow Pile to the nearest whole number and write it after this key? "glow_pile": 62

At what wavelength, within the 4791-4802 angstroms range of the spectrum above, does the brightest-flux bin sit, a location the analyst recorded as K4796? 4796.71 angstroms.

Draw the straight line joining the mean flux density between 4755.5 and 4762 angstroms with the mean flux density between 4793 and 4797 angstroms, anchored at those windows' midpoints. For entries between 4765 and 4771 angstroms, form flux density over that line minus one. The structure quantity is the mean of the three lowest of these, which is -0.048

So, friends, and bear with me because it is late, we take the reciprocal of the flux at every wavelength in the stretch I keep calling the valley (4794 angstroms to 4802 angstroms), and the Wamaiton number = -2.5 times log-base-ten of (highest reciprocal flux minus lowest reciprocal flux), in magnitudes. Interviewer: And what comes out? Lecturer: 5.1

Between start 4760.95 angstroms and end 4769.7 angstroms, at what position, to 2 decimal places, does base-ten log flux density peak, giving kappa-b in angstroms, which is 4769.18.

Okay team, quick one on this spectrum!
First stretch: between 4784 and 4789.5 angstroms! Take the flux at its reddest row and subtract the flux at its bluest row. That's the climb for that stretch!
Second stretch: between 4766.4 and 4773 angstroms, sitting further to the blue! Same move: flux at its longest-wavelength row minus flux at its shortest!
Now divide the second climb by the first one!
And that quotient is 1.5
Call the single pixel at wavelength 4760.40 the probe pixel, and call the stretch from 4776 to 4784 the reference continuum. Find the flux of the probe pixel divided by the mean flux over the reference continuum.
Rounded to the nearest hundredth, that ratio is 1.05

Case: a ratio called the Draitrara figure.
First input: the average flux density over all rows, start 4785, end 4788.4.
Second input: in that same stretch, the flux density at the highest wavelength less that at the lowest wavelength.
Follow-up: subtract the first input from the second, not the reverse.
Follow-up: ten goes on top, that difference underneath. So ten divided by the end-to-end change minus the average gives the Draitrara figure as -1.10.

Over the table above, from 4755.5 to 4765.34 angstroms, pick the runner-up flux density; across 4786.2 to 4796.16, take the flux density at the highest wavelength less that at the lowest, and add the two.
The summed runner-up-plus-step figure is 9.4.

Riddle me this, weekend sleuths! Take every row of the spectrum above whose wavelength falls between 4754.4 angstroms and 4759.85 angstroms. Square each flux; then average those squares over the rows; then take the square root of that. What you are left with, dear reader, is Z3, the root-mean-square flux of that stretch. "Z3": 9.63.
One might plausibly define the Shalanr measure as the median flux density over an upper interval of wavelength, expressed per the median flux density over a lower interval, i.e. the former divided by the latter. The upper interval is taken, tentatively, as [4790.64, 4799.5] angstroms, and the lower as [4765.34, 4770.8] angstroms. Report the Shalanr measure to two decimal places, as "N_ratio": 1.04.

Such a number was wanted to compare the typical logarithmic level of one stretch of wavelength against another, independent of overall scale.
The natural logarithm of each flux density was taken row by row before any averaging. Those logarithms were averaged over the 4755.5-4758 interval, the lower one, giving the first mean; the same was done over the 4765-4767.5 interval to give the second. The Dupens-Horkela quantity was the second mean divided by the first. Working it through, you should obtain 1.00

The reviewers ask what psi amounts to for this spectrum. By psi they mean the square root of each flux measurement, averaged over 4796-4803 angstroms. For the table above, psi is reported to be 3.10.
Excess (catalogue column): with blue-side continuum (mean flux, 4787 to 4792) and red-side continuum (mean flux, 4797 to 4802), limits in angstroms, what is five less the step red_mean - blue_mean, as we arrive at 5.1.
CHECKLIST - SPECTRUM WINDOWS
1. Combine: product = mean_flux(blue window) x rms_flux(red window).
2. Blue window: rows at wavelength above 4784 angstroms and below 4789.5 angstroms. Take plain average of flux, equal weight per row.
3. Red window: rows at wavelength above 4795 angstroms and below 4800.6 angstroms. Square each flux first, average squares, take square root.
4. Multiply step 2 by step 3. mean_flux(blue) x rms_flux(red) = 89.5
